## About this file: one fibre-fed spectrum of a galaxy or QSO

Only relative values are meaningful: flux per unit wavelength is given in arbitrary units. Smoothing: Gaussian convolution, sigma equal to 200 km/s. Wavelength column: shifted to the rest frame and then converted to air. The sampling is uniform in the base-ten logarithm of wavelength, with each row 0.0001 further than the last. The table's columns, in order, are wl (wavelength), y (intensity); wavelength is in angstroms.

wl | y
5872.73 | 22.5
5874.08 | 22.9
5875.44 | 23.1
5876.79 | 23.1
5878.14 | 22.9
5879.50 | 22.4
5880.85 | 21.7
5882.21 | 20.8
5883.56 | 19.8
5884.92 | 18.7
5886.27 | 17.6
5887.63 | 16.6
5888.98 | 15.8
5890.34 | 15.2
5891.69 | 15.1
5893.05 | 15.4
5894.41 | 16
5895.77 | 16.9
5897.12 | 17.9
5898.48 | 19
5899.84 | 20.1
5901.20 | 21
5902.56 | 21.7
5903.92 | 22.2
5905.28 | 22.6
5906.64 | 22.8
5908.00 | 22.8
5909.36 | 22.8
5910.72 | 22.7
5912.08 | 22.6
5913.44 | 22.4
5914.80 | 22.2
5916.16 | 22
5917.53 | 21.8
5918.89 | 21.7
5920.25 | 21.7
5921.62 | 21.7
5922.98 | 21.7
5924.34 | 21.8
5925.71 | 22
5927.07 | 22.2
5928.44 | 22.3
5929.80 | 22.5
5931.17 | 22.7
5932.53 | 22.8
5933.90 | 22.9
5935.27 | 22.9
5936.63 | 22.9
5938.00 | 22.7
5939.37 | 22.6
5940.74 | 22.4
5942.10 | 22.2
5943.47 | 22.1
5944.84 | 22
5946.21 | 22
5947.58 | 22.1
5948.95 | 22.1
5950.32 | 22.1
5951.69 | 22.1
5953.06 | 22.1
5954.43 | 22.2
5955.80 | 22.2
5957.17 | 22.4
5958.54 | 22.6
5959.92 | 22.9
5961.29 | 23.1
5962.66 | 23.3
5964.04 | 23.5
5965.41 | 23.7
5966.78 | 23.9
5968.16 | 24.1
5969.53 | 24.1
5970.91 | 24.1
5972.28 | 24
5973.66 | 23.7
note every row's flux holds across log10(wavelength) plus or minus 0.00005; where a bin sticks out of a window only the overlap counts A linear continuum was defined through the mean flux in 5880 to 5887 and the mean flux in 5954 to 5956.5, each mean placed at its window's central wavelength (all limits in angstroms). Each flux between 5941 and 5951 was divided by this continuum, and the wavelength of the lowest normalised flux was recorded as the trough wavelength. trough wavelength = 5950.32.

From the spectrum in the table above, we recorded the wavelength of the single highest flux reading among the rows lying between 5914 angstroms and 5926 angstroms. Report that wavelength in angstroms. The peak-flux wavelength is 5914.80 angstroms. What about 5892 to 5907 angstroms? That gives 5906.64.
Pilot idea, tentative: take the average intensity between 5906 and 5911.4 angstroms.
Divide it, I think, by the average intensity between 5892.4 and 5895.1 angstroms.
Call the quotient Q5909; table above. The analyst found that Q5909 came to 1.45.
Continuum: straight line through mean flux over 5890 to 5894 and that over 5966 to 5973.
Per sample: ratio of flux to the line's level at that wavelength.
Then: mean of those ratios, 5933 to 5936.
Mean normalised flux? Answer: 1.14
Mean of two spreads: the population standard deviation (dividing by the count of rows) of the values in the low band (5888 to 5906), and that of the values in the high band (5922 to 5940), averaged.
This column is 1.6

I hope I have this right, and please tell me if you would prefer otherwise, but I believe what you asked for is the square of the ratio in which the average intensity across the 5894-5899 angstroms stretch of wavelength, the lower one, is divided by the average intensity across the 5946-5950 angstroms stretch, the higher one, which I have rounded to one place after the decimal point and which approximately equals 0.6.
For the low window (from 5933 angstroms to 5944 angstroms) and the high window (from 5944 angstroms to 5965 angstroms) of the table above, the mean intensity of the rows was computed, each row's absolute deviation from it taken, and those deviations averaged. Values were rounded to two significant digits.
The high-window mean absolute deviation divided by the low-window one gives 1.6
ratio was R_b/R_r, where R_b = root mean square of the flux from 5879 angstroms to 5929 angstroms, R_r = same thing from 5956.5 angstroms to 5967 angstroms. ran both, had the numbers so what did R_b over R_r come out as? 0.89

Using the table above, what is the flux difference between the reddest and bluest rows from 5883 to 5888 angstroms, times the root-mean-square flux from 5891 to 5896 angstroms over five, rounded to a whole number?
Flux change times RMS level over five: -10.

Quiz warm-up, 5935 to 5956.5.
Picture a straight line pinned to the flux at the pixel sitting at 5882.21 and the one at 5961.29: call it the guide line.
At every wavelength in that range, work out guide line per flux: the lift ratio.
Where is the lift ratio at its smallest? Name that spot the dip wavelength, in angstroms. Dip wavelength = 5935.27 angstroms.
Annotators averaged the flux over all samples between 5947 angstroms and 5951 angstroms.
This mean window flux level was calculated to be 22.1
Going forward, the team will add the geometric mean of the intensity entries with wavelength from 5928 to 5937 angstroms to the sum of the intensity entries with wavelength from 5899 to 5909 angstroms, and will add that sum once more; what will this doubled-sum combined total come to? 329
